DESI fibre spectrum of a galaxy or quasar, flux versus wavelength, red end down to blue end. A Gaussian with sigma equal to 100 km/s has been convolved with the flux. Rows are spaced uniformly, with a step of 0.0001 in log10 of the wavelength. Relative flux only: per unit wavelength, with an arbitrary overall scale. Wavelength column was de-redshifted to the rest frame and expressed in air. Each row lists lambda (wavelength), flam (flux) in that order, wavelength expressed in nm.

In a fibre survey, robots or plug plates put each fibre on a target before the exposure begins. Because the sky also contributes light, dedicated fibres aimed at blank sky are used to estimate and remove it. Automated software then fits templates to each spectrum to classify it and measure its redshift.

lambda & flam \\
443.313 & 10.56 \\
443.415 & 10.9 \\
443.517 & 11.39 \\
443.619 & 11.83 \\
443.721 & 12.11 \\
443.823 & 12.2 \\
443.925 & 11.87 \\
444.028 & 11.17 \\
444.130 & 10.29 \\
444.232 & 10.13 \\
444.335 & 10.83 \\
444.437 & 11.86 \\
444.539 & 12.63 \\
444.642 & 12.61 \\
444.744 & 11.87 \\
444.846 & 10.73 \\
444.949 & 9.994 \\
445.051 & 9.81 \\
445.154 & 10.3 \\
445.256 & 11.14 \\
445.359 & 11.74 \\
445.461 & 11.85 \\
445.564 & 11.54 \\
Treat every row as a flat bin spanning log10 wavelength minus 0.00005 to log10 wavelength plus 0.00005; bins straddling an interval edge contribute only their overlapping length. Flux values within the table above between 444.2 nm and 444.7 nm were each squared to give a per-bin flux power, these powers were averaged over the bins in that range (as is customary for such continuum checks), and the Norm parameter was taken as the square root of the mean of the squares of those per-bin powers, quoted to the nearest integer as 138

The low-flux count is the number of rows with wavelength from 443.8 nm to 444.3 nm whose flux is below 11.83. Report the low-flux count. 3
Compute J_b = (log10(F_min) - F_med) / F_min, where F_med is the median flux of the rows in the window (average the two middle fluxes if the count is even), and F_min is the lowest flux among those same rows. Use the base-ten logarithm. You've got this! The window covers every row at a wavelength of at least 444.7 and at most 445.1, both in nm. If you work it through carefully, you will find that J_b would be -0.96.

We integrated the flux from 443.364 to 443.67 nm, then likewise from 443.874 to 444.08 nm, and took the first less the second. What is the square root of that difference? 1.06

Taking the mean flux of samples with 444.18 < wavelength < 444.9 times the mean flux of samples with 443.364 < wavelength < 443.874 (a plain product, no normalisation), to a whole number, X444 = 135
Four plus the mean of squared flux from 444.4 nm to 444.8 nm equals 154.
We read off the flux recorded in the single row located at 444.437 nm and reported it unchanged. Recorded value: 11.86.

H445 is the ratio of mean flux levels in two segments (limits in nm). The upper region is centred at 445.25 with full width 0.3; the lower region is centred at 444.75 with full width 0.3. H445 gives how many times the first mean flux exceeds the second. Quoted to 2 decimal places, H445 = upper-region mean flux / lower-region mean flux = 0.94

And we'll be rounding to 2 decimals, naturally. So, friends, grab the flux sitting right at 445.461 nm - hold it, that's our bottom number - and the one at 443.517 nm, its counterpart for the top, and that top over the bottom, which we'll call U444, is 0.96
